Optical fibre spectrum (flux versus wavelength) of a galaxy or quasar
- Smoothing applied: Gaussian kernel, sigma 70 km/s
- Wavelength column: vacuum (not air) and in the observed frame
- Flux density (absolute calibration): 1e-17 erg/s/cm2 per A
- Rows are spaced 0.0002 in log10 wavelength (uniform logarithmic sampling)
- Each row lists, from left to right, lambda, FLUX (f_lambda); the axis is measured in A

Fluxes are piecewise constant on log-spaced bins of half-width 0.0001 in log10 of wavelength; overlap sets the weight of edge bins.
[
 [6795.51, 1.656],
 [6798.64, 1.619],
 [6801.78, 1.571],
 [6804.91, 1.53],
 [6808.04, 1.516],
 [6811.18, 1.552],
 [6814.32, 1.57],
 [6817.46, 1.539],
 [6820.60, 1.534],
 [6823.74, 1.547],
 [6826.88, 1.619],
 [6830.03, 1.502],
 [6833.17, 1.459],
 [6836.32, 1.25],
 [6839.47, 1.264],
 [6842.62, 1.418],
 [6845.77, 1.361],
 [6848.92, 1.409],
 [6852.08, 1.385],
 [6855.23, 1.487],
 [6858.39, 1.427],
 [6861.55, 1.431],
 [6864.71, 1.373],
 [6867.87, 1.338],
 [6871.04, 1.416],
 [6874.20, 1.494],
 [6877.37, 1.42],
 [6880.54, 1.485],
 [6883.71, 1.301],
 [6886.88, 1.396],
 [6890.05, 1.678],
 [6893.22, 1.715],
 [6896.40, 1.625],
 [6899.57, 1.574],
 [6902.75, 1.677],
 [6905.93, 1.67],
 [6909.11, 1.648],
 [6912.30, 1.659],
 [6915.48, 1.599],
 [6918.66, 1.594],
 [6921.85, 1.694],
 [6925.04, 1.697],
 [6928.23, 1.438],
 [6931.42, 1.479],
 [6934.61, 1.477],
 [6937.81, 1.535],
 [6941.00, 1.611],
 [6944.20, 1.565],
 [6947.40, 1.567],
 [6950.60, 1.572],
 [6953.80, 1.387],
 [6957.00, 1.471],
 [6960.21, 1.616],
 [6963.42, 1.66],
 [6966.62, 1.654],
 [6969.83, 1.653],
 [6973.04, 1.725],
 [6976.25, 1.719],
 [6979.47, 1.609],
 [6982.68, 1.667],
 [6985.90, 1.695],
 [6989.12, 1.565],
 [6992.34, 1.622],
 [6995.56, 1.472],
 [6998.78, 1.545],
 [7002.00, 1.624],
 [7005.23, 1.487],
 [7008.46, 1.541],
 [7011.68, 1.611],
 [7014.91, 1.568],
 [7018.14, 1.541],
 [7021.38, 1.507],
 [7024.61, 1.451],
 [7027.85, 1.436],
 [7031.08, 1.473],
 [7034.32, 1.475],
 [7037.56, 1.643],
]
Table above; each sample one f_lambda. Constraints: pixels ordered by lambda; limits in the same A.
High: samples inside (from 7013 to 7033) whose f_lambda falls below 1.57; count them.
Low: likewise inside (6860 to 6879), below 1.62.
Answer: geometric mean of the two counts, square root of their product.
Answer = 6.0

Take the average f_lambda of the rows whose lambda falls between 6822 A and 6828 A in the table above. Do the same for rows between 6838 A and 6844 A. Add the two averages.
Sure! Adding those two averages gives 2.92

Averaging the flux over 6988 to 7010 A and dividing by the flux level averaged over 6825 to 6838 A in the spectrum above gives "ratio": 1.06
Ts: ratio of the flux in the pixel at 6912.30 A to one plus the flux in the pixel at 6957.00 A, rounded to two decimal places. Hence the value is 0.67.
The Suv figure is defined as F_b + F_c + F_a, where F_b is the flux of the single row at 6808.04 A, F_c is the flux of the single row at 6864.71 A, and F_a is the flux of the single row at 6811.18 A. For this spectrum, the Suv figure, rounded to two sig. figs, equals 4.4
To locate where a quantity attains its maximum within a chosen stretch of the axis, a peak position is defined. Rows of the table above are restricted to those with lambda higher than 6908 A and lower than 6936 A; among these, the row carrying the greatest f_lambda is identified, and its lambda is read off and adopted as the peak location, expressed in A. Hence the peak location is 6925.04 A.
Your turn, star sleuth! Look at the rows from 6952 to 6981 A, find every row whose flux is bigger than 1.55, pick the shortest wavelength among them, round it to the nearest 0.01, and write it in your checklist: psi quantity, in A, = 6960.21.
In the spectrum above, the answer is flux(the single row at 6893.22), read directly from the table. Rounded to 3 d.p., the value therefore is 1.715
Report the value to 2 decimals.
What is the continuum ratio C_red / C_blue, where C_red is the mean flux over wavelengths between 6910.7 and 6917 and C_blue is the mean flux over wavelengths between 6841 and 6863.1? 1.15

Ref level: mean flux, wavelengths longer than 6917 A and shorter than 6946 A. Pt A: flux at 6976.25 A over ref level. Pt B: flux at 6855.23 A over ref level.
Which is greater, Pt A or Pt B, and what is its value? 1.10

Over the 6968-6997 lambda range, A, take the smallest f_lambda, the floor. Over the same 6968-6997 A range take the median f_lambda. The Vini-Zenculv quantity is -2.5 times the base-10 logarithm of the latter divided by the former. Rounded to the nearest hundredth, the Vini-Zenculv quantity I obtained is -0.13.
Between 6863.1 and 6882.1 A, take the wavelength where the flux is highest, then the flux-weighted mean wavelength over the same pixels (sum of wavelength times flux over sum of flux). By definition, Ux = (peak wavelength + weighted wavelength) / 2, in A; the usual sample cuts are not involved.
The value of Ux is 6873.5 A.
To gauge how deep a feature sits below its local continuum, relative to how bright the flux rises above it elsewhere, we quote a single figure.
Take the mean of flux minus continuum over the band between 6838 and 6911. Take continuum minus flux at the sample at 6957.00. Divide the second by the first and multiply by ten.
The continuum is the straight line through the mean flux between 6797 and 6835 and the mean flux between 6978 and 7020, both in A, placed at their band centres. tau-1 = -13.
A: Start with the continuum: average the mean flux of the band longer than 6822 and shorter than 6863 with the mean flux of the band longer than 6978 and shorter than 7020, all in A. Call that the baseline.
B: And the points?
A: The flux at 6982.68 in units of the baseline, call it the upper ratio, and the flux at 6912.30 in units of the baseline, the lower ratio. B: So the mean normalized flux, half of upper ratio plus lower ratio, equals 1.11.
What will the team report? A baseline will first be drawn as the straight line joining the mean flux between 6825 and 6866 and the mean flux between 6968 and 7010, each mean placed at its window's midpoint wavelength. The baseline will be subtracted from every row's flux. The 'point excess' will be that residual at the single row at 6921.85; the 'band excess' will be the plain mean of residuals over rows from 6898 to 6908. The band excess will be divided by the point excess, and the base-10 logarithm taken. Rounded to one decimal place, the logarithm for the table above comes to -0.1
